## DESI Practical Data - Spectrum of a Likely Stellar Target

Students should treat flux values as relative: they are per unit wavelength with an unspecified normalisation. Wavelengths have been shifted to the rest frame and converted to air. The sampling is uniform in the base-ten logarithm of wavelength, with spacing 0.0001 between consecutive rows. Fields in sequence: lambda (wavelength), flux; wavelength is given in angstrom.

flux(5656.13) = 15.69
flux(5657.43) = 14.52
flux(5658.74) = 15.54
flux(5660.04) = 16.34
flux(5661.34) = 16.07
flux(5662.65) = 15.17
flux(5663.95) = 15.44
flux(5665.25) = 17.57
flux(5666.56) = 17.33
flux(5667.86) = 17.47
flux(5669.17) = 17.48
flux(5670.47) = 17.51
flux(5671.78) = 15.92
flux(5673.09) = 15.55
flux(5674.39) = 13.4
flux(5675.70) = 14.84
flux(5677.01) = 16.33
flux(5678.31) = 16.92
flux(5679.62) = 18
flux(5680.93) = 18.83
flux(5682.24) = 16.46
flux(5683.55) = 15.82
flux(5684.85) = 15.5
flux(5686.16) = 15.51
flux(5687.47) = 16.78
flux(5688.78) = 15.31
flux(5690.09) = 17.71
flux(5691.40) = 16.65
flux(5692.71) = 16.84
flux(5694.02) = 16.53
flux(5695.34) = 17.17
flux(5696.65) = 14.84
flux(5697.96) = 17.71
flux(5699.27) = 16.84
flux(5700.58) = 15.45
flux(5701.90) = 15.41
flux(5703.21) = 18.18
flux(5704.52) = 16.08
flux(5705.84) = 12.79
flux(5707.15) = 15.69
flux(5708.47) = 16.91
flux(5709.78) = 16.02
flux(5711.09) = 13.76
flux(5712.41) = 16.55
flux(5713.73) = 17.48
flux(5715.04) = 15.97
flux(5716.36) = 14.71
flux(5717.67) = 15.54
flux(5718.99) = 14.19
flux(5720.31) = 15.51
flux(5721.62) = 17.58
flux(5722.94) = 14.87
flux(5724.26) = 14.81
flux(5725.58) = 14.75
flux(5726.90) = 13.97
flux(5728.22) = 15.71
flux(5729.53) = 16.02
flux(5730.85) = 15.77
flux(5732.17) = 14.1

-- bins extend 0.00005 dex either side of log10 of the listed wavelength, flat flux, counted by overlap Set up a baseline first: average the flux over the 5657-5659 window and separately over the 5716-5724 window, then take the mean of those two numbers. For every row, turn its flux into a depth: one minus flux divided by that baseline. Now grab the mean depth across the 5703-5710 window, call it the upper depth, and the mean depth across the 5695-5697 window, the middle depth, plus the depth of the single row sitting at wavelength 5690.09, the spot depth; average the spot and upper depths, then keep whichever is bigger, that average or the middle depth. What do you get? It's -0.05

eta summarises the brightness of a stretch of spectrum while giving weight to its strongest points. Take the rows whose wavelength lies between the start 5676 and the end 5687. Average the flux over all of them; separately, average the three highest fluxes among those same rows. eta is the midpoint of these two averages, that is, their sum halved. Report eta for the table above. 17.3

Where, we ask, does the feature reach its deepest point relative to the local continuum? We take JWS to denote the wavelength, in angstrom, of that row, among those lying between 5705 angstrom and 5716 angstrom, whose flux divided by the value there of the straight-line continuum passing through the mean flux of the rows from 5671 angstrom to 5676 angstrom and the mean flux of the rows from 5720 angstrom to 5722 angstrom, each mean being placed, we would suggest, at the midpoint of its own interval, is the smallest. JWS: 5705.84 angstrom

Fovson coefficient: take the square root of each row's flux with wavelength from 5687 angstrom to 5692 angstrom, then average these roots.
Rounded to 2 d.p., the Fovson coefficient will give 4.07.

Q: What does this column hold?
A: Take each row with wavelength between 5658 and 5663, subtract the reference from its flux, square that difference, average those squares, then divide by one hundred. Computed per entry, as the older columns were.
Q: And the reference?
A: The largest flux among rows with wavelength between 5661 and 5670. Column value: 0.034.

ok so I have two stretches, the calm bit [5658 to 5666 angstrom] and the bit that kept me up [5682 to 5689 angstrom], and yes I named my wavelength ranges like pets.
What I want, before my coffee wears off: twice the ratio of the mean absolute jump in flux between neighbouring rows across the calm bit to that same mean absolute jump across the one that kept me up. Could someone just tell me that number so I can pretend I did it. 2.4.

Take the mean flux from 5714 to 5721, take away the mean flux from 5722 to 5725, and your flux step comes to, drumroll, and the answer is 0.3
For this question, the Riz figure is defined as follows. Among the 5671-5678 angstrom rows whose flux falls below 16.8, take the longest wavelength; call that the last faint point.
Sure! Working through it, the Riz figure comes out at 5677.01 angstrom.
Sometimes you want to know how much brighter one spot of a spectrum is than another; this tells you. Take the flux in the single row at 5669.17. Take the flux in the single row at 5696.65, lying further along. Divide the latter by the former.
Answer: 0.85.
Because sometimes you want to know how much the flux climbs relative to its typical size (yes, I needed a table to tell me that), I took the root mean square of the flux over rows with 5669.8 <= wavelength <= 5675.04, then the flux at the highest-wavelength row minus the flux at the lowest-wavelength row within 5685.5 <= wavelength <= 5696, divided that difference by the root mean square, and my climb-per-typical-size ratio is 0.11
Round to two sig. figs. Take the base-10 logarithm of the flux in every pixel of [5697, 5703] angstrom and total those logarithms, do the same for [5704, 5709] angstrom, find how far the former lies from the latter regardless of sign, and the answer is 0.11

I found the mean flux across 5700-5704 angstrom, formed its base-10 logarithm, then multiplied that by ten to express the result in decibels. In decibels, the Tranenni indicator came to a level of 12.1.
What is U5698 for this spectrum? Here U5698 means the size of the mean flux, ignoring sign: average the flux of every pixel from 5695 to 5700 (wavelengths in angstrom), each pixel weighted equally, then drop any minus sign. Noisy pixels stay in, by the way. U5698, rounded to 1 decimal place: 16.6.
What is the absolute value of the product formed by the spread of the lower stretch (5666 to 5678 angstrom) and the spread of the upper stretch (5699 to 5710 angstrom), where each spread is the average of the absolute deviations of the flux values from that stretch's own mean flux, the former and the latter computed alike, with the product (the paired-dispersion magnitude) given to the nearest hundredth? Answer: 1.10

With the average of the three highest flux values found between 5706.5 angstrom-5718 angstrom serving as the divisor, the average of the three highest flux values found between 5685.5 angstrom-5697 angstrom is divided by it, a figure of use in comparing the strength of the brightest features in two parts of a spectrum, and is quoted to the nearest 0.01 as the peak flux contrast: 1.02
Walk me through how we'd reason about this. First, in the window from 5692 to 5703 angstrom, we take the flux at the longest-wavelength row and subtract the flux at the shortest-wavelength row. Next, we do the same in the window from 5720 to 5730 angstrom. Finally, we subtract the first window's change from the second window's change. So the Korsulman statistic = 1.9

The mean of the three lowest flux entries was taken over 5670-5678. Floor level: 14.6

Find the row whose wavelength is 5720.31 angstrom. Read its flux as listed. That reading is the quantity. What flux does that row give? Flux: 15.51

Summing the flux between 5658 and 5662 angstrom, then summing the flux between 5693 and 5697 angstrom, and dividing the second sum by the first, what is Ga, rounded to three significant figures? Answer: 1.01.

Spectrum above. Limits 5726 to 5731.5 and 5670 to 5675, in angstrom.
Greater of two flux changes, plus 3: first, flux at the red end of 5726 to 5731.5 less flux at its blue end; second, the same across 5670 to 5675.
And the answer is 4.8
